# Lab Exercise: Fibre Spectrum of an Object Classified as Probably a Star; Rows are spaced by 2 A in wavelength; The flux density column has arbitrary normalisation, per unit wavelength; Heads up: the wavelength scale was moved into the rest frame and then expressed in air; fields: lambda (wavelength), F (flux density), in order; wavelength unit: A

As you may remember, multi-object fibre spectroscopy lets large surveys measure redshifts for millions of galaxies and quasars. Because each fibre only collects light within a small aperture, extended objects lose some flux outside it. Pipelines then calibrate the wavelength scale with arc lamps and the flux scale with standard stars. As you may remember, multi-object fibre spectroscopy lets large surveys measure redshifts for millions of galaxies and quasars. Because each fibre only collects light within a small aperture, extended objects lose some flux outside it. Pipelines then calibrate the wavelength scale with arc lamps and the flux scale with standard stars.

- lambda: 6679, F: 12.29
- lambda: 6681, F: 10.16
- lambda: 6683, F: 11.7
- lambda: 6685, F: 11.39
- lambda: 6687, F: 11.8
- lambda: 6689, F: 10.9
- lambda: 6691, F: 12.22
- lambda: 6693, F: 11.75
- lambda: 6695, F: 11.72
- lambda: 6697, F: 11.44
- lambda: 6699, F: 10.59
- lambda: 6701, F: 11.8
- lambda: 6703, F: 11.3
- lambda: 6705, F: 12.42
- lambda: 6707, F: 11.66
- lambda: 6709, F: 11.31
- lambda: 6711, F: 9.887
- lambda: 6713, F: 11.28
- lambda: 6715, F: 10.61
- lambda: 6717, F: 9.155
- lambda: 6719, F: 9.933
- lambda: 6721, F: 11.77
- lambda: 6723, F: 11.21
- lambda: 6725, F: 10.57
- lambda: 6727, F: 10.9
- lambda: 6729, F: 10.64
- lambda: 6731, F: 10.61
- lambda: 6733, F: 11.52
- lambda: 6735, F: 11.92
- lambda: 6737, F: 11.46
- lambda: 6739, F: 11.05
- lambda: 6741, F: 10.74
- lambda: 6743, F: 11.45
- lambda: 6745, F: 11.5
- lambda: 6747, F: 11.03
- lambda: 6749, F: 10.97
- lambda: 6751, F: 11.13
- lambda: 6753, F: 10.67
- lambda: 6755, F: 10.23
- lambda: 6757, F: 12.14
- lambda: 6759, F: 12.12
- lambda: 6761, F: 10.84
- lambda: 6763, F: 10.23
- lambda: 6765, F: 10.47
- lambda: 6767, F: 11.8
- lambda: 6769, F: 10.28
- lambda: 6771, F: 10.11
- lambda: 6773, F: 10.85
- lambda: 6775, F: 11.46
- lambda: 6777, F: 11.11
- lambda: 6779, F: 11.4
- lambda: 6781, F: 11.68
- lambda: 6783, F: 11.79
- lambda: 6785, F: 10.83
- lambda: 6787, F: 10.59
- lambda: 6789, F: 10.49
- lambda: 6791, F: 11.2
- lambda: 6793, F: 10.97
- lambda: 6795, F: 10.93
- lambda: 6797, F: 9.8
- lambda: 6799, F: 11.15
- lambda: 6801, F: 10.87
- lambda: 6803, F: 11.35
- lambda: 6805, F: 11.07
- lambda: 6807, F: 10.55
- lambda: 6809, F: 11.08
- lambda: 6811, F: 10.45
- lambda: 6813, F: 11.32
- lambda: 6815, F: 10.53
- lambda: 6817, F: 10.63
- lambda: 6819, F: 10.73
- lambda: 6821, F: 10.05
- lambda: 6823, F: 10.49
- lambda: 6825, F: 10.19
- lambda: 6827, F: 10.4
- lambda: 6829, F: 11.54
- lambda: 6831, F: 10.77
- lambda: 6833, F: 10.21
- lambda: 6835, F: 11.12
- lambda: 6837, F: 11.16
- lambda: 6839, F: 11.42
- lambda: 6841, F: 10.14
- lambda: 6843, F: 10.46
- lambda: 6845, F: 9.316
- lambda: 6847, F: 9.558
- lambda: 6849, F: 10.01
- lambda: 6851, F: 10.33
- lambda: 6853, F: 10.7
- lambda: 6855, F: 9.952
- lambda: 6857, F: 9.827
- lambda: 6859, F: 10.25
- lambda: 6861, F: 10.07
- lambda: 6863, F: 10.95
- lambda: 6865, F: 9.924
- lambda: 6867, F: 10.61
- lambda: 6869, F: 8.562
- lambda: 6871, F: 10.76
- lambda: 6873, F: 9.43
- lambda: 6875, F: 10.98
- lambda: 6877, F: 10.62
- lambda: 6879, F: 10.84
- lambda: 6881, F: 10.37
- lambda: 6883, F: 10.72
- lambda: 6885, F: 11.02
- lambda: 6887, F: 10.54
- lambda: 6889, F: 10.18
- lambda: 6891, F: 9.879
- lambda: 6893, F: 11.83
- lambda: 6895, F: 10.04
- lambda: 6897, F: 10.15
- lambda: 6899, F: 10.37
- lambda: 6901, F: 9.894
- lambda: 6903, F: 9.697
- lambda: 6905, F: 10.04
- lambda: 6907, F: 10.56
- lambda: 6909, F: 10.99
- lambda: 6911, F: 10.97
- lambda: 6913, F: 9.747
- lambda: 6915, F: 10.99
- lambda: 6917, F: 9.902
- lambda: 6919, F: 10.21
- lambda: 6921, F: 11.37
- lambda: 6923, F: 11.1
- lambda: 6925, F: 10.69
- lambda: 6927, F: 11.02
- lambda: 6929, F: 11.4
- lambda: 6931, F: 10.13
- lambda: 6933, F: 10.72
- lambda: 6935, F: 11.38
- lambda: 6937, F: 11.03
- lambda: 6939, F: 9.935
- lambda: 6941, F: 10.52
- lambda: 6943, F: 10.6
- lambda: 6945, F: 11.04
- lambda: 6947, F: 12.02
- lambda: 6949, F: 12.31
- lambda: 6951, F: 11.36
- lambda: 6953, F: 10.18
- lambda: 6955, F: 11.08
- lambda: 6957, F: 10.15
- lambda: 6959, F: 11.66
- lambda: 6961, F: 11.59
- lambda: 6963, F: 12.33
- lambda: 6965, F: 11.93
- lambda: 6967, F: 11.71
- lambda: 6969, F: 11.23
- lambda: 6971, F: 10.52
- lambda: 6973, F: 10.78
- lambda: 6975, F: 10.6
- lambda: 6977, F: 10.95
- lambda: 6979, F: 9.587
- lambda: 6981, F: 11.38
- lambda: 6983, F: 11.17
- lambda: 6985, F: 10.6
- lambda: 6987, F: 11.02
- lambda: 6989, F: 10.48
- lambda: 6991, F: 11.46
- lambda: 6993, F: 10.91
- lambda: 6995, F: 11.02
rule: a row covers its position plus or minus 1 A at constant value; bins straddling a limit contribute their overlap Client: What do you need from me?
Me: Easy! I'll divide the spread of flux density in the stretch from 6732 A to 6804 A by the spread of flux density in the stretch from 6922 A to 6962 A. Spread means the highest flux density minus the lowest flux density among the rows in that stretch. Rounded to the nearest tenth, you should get 1.0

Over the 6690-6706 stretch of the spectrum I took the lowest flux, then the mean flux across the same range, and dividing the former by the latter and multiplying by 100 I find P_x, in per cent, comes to 91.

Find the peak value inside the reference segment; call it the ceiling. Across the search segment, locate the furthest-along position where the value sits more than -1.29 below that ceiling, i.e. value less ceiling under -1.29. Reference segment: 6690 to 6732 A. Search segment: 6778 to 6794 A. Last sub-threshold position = 6793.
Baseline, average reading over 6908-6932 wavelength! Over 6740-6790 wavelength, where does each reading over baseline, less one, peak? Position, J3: 6757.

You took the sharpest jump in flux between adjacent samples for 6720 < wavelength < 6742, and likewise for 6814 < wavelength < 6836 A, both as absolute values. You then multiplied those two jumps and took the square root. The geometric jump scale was 1.02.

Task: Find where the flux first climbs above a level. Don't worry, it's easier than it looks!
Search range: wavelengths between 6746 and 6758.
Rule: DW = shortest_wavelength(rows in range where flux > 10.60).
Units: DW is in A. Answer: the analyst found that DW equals 6747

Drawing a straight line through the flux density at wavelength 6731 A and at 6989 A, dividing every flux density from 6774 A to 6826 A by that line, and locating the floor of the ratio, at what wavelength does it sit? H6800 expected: 6797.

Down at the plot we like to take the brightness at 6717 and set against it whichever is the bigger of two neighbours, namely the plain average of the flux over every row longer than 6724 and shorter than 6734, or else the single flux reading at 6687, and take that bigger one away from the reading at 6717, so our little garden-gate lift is -2.6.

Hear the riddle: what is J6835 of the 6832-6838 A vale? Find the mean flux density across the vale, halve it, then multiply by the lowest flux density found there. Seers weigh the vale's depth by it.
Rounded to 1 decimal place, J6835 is 55.3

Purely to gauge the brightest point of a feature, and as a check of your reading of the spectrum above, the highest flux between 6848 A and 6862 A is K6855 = 10.7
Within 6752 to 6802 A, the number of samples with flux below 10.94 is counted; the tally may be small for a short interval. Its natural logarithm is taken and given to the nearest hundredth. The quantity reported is 2.64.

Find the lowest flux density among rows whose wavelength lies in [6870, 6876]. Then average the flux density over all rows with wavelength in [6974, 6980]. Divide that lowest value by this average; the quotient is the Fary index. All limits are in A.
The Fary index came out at 0.91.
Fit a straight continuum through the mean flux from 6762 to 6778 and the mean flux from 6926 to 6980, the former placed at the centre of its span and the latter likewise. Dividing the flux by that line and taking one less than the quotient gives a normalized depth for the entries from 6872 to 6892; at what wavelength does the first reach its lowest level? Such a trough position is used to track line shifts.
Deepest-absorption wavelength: 6873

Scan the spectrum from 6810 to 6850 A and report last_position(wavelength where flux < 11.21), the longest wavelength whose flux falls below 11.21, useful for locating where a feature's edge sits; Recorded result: 6849 A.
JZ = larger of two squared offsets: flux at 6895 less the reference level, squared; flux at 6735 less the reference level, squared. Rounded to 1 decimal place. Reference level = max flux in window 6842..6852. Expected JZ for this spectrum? 2.1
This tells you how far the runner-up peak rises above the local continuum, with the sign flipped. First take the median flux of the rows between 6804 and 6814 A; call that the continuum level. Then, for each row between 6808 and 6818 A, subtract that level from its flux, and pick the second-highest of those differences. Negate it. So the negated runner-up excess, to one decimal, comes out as 0.0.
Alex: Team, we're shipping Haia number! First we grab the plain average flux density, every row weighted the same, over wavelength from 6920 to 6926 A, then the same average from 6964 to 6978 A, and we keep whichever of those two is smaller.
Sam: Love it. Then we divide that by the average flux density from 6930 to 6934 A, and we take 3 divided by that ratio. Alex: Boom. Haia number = 2.83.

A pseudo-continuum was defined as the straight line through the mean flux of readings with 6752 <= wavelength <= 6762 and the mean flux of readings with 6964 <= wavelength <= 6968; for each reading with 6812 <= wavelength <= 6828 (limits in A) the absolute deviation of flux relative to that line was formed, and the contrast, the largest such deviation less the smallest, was 1.3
